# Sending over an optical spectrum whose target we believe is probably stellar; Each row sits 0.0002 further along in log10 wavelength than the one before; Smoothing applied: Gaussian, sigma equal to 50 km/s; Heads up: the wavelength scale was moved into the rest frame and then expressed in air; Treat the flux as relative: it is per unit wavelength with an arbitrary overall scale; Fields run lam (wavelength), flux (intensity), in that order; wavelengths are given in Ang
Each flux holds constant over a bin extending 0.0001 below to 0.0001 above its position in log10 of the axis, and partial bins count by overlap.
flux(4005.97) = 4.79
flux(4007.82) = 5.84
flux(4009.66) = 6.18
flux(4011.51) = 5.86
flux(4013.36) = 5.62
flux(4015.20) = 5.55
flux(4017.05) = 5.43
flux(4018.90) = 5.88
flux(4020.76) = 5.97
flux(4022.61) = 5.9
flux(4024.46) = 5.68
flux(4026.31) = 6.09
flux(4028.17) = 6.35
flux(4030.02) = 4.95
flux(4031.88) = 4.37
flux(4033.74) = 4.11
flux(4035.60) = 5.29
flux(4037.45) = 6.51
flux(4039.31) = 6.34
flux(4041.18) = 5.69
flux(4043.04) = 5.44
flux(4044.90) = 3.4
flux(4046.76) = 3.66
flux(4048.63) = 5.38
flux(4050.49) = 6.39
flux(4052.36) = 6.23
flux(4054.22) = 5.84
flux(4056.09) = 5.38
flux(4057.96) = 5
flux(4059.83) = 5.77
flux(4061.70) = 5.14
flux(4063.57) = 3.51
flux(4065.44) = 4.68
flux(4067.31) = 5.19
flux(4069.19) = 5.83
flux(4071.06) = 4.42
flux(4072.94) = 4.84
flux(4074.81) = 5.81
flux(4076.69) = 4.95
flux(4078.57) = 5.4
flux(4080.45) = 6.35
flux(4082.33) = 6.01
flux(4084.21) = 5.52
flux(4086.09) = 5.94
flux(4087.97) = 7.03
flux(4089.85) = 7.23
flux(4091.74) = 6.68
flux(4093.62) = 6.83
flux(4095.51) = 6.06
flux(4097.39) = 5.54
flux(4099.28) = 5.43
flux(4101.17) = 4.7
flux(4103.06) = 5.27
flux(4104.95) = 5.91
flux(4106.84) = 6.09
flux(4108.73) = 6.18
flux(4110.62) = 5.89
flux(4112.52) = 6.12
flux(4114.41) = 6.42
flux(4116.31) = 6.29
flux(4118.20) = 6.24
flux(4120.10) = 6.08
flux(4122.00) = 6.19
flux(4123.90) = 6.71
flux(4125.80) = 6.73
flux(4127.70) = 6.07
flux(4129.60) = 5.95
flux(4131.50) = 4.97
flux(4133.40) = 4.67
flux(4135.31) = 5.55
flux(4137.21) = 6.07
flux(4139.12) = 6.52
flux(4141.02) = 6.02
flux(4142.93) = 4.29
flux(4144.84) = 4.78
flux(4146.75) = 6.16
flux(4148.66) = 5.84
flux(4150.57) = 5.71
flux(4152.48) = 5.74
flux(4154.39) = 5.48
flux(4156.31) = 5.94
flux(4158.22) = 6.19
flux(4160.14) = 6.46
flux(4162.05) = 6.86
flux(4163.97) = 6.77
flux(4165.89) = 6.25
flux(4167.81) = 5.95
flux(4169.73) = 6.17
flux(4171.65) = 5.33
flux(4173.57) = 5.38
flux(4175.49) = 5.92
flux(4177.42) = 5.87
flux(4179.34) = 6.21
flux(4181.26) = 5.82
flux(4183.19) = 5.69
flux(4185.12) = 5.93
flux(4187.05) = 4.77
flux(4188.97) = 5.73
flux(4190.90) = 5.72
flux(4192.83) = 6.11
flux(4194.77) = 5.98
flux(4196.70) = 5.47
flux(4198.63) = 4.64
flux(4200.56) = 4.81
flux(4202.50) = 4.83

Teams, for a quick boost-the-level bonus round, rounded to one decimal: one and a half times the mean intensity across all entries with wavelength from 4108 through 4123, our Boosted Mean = 9.3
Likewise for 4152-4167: 9.3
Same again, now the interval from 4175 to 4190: 8.6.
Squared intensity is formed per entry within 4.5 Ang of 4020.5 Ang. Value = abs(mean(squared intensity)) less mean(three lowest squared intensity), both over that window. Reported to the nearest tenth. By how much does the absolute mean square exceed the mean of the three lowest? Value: 1.2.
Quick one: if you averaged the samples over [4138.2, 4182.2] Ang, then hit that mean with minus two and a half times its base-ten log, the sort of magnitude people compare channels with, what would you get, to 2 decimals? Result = -1.93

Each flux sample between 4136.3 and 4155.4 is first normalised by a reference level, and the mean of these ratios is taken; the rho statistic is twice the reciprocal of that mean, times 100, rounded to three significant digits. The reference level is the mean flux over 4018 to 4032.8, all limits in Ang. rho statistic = 200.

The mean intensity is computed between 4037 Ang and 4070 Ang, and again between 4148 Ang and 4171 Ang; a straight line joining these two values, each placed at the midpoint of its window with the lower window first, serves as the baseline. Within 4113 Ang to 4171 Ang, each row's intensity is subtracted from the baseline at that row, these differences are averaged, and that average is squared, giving 0.000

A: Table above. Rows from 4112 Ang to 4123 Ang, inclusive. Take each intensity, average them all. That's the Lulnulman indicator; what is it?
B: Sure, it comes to 6.2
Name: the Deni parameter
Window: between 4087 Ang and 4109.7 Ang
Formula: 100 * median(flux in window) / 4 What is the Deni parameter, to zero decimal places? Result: 152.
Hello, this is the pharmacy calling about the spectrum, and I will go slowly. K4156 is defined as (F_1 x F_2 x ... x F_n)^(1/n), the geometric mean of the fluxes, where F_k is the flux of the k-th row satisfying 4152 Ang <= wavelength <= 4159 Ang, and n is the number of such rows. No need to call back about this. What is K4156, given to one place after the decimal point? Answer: 5.8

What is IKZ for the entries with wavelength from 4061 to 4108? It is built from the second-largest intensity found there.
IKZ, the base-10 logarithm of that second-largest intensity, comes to 0.847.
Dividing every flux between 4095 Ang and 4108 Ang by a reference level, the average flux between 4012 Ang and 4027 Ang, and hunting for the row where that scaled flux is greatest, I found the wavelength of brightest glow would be 4106.84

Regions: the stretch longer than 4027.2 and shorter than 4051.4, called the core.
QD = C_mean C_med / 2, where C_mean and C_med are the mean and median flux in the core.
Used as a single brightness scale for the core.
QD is 14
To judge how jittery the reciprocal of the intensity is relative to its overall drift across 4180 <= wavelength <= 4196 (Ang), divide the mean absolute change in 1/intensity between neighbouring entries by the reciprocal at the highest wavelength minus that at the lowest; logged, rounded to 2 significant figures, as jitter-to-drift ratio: -3.2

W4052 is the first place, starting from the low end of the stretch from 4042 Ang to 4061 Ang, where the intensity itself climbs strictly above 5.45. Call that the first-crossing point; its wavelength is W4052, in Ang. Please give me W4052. 4050.49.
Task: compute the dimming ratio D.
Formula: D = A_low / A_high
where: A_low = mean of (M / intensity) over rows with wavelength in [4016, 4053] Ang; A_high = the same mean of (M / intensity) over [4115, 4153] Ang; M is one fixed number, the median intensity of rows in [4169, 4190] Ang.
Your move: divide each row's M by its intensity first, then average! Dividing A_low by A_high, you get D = 1.09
